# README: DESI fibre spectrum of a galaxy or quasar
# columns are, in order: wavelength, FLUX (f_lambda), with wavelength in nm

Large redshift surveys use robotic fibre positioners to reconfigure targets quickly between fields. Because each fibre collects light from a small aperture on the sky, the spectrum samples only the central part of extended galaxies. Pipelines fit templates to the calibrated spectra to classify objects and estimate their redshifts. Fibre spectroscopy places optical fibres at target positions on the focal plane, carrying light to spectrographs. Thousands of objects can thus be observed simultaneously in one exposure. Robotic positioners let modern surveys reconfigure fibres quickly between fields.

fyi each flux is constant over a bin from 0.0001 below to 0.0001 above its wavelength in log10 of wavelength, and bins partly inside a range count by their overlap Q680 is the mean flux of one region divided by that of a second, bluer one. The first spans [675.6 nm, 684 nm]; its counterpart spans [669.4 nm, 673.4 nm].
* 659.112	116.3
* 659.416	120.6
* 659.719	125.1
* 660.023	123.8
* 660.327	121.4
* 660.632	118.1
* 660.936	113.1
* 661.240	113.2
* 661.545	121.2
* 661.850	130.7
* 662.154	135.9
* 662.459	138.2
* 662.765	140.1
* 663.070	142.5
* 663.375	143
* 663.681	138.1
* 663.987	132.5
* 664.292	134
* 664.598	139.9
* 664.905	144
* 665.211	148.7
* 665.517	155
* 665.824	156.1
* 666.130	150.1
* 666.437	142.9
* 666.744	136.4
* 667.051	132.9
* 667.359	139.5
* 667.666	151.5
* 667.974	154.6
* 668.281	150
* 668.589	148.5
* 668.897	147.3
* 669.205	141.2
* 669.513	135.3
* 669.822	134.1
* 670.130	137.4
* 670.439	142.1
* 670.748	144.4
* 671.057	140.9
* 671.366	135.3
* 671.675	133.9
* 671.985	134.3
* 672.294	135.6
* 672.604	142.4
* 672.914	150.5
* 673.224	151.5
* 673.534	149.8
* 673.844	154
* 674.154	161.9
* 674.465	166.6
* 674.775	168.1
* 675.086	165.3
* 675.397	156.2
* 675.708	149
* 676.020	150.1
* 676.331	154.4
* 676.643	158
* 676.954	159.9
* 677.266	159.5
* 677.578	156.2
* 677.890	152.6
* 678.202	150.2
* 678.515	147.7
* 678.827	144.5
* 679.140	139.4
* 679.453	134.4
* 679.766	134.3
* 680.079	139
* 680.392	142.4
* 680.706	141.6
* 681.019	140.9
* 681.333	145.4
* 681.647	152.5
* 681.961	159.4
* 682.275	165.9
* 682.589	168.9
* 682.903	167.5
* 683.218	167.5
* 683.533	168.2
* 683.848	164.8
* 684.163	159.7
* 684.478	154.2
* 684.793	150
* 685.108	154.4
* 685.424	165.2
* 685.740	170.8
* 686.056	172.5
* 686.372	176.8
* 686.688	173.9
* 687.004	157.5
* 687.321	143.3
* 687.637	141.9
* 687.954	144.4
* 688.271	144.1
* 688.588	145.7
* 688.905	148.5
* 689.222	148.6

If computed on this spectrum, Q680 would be 1.09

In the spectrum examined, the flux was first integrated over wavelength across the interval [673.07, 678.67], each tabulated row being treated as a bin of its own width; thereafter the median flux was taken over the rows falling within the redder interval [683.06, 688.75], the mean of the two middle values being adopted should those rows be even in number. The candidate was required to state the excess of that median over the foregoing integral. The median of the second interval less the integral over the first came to -716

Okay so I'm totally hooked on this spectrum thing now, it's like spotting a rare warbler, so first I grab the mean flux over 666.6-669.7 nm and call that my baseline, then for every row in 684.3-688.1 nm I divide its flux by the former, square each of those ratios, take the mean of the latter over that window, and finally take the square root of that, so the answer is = 1.11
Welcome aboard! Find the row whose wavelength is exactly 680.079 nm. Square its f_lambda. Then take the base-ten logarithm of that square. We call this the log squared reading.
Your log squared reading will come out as 4.29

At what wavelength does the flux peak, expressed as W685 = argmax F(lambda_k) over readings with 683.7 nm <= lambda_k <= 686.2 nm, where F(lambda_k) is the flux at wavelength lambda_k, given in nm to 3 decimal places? 686.056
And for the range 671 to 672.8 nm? 672.604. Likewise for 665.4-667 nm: 665.824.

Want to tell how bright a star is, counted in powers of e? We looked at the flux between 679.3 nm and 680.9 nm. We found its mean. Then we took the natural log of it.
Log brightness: 4.93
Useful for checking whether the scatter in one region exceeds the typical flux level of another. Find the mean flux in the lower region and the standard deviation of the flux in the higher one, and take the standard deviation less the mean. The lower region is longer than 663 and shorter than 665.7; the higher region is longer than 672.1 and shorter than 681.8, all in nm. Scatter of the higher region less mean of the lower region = -133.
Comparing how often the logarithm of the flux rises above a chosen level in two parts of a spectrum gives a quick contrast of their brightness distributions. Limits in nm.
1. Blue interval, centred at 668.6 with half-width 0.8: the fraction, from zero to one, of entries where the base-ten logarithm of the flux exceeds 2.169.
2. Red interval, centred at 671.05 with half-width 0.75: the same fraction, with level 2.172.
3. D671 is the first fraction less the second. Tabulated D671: 0.6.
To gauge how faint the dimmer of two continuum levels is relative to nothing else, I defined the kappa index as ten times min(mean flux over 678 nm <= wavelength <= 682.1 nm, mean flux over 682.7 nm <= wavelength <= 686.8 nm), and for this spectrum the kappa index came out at 1440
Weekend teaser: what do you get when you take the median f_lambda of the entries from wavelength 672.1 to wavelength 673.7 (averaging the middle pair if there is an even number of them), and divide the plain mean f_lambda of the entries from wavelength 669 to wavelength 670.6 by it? 0.92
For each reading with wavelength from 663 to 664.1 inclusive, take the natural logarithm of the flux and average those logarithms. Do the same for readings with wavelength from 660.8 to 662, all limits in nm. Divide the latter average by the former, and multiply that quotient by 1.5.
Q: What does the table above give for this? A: 1.45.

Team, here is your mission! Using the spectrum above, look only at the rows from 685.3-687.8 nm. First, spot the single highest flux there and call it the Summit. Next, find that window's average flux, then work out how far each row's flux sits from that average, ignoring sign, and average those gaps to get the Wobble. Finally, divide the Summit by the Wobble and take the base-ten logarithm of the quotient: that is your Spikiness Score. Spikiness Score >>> 1.2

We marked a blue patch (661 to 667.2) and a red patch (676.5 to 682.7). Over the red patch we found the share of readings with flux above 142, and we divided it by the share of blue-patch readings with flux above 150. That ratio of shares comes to 4.7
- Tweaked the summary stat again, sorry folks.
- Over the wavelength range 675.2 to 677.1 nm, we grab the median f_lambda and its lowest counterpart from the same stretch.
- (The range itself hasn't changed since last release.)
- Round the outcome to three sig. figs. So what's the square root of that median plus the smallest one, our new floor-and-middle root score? 17.4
